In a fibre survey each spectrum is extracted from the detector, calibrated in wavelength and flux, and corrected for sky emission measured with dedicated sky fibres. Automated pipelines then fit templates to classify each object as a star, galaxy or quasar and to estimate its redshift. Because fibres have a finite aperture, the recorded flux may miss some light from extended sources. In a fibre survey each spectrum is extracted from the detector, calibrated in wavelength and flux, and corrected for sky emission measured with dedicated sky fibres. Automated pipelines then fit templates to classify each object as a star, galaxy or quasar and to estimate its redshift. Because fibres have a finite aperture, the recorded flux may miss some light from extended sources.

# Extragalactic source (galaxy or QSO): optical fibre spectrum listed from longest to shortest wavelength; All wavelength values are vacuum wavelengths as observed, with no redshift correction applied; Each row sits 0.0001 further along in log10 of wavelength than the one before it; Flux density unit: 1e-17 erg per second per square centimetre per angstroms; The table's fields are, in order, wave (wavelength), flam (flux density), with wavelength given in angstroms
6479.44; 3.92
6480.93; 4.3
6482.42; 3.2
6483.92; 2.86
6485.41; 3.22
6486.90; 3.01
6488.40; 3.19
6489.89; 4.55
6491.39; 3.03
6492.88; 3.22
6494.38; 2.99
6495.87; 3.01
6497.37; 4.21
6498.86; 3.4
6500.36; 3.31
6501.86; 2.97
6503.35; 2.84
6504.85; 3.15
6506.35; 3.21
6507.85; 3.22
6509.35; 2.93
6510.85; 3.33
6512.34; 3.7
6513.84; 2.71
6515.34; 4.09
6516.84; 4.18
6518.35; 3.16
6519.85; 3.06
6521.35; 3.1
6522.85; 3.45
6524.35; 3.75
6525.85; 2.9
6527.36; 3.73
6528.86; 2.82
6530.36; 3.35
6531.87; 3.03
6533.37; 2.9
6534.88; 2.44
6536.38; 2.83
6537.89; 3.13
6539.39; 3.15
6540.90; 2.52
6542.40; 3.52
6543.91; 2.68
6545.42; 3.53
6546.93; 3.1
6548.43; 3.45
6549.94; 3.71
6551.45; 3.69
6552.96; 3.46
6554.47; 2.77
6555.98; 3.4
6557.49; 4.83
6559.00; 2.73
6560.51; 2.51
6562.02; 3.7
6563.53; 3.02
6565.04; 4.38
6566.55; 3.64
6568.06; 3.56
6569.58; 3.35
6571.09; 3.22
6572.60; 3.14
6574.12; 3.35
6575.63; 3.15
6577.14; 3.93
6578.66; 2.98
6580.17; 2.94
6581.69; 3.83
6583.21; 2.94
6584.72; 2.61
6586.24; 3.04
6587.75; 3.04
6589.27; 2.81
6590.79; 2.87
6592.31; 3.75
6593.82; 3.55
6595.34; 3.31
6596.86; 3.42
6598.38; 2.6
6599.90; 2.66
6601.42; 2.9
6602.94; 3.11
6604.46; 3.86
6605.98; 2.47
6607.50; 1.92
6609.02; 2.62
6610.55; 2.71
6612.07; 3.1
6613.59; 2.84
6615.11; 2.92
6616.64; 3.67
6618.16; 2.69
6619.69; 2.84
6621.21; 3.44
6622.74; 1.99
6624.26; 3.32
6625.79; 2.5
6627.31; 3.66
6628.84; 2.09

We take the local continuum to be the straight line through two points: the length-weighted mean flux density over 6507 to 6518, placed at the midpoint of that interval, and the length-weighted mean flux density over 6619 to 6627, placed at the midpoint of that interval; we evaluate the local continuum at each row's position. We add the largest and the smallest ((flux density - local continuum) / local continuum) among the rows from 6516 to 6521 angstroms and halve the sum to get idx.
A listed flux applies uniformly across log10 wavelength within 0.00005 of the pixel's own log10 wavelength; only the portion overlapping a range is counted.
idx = 0.06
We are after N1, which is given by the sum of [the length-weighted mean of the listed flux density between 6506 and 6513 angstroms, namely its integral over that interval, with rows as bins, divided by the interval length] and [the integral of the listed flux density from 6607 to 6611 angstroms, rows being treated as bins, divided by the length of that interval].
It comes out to 5.70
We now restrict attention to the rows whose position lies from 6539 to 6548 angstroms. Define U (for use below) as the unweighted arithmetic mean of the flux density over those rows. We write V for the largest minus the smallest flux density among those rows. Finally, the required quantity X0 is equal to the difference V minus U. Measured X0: -2.1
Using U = 3.08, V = 1.0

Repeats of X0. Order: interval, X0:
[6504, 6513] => -2.5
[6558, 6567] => -1.5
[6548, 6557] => -2.5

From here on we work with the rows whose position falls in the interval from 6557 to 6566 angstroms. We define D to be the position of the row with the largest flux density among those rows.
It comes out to 6557.49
